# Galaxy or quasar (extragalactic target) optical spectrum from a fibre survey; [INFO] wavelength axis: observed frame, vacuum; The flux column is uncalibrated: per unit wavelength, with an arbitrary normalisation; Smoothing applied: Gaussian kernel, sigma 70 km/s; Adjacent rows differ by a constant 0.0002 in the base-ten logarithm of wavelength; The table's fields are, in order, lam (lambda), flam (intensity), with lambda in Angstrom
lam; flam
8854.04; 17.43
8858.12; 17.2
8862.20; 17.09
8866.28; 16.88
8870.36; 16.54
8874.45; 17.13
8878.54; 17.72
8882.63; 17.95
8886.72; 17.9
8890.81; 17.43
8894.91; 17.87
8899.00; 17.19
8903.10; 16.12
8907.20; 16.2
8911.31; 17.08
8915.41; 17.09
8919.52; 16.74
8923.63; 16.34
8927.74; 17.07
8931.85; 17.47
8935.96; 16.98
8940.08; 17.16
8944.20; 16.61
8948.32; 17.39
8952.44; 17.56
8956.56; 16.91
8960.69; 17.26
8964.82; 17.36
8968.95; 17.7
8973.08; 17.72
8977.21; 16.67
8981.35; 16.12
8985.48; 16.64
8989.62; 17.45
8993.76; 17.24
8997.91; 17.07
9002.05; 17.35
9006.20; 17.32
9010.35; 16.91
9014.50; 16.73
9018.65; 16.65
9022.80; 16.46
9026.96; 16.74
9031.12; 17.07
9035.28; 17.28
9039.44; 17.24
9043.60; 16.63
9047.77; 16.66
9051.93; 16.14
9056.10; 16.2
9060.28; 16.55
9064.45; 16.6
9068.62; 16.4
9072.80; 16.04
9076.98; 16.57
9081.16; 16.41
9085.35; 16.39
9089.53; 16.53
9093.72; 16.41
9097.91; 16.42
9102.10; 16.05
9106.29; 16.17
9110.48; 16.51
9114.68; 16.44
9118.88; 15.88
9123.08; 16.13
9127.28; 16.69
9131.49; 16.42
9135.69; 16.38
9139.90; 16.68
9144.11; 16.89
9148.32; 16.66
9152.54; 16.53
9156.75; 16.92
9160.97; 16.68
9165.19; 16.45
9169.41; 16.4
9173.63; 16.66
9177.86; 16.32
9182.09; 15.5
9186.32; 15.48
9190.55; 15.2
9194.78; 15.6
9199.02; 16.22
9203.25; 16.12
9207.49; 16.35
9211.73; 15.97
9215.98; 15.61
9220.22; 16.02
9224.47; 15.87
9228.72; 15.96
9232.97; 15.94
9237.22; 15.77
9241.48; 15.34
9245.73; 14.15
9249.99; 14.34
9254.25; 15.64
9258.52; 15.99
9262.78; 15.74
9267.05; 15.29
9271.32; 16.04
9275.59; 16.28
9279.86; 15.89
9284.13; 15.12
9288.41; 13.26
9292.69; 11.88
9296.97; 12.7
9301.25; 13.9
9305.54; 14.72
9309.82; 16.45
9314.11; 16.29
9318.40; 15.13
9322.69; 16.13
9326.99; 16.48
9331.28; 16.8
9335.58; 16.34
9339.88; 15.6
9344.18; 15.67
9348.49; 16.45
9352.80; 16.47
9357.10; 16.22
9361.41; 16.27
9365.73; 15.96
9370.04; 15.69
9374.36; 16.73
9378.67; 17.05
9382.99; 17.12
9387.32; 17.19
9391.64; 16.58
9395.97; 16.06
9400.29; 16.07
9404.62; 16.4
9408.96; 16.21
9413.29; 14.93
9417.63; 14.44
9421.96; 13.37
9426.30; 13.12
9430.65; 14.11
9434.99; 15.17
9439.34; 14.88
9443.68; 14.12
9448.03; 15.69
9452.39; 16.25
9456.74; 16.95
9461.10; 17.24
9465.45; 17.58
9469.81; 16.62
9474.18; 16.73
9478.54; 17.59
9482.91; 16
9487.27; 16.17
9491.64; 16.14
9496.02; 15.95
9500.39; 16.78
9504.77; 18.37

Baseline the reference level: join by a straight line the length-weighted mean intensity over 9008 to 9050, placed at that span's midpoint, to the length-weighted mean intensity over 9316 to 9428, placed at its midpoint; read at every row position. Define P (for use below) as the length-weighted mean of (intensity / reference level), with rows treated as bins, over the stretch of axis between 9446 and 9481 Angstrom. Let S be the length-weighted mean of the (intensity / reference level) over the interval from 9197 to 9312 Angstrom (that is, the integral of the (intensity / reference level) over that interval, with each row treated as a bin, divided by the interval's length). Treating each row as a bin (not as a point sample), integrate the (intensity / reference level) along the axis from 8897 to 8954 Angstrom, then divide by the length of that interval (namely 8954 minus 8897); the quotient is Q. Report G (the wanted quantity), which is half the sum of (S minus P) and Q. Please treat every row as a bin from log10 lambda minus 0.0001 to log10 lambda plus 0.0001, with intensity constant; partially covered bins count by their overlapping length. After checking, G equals 0.429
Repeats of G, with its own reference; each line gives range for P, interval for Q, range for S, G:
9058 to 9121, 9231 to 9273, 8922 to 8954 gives 0.484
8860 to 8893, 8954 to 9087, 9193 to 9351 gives 0.474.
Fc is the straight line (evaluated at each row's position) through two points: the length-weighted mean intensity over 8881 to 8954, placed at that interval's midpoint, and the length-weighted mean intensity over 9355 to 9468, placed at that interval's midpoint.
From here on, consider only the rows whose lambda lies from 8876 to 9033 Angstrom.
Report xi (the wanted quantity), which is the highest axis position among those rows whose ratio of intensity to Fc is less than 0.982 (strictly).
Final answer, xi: 9022.80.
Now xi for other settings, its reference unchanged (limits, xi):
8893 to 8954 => 8944.20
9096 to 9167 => 9123.08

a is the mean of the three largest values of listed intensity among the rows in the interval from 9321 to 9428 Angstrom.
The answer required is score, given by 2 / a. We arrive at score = 0.117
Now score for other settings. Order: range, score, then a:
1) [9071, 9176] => 0.119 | 16.8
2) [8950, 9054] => 0.113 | 17.7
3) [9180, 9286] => 0.123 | 16.3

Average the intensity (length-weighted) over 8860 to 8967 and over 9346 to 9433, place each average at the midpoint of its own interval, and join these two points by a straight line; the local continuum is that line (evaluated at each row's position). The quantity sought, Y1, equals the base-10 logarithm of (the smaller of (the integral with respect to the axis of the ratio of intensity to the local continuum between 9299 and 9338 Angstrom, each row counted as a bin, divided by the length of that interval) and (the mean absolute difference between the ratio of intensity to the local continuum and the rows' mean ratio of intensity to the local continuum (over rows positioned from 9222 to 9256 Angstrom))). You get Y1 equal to -1.46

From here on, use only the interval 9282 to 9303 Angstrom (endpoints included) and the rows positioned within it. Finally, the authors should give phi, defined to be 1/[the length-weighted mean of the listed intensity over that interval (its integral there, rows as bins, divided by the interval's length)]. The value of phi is 0.075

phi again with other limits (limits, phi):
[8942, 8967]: 0.058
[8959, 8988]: 0.059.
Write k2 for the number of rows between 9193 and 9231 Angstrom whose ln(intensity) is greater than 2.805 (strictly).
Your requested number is 0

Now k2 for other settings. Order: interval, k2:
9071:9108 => 2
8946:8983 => 8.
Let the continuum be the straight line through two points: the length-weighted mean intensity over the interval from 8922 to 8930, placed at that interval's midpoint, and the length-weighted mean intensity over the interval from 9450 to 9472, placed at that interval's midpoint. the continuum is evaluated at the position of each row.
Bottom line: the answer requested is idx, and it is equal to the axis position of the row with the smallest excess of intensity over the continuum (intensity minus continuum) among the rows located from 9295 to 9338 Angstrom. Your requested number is 9296.97 Angstrom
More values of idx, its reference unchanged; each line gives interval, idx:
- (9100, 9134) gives 9118.88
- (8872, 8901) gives 8874.45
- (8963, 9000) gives 8981.35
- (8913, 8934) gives 8923.63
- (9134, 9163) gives 9135.69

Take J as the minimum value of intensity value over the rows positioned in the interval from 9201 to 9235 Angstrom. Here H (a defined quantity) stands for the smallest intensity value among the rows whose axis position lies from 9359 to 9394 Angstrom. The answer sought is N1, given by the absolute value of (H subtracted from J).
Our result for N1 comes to 0.1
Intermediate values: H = 15.69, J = 15.61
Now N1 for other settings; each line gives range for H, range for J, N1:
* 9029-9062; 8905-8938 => 0.1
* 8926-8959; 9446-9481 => 0.9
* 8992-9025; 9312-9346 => 1.3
